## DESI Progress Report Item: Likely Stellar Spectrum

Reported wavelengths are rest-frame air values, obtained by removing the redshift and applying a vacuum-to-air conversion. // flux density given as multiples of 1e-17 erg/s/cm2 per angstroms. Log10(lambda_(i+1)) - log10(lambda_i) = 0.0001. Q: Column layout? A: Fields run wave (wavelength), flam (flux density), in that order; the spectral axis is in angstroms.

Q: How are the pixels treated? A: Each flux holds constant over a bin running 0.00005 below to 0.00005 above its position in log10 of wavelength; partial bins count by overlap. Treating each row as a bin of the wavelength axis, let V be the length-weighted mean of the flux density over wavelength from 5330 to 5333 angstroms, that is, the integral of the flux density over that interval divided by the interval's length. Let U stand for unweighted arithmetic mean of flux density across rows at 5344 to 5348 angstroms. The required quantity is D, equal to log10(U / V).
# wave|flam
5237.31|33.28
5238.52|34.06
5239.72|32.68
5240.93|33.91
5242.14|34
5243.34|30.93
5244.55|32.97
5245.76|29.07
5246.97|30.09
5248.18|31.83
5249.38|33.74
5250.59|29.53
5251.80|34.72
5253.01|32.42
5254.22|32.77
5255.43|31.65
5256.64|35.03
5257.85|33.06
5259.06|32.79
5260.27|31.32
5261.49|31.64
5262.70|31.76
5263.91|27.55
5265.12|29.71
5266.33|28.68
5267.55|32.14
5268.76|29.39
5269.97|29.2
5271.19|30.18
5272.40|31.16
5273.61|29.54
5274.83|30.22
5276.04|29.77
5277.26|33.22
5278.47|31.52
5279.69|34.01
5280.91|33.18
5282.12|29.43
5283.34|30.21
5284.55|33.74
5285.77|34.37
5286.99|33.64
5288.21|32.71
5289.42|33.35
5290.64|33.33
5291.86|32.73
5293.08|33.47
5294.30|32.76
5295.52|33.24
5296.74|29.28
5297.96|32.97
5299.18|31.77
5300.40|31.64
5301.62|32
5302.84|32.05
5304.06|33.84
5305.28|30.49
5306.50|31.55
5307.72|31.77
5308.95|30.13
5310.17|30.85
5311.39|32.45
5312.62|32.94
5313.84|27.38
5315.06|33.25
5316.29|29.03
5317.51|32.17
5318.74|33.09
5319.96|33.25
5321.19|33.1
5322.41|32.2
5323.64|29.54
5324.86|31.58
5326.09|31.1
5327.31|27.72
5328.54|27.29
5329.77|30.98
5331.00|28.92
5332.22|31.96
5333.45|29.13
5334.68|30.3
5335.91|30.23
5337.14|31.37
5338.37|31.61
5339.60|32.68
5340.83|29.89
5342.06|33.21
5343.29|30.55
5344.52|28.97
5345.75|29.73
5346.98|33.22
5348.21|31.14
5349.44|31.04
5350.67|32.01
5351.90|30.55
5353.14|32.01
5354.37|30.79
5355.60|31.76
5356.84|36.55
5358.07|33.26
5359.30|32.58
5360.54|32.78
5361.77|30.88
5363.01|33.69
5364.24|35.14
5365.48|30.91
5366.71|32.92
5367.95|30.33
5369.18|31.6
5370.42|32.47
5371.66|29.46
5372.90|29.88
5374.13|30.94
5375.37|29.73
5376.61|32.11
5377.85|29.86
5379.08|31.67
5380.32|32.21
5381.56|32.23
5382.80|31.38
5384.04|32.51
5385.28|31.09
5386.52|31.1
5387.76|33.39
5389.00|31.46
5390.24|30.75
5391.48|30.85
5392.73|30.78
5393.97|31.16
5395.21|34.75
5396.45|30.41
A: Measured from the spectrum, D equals 0.002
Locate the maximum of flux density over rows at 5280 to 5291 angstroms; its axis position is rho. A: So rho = 5285.77 angstroms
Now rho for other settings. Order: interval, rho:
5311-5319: 5315.06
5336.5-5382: 5356.84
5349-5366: 5356.84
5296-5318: 5304.06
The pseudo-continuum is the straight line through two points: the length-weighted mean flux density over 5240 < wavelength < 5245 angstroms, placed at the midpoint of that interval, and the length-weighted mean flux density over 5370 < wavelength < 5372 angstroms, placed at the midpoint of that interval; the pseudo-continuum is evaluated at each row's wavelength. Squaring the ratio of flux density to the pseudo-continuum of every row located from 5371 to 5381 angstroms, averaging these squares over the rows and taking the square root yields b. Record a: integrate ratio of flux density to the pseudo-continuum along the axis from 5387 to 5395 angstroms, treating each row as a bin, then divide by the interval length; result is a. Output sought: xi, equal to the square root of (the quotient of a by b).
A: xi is 1.017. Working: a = 1.03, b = 1.00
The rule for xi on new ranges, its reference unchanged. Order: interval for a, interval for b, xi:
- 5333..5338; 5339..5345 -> 0.986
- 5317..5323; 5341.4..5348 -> 1.019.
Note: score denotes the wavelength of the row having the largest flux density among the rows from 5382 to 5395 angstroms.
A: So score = 5387.76 angstroms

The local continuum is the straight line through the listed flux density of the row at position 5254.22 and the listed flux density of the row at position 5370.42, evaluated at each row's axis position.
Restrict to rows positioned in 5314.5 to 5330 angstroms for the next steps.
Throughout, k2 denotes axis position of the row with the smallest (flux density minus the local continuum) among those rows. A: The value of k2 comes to 5328.54 angstroms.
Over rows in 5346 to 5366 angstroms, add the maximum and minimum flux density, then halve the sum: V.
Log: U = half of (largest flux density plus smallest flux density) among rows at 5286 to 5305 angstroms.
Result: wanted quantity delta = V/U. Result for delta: 1.06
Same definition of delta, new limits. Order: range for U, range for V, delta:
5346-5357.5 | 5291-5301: 0.94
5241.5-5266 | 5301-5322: 0.98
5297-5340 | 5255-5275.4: 1.02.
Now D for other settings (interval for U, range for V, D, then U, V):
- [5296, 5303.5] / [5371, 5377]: 0.018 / 31.6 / 30.4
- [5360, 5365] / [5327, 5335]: 0.050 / 33.1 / 29.5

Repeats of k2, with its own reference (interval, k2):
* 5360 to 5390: 5371.66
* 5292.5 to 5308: 5296.74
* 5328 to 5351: 5328.54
